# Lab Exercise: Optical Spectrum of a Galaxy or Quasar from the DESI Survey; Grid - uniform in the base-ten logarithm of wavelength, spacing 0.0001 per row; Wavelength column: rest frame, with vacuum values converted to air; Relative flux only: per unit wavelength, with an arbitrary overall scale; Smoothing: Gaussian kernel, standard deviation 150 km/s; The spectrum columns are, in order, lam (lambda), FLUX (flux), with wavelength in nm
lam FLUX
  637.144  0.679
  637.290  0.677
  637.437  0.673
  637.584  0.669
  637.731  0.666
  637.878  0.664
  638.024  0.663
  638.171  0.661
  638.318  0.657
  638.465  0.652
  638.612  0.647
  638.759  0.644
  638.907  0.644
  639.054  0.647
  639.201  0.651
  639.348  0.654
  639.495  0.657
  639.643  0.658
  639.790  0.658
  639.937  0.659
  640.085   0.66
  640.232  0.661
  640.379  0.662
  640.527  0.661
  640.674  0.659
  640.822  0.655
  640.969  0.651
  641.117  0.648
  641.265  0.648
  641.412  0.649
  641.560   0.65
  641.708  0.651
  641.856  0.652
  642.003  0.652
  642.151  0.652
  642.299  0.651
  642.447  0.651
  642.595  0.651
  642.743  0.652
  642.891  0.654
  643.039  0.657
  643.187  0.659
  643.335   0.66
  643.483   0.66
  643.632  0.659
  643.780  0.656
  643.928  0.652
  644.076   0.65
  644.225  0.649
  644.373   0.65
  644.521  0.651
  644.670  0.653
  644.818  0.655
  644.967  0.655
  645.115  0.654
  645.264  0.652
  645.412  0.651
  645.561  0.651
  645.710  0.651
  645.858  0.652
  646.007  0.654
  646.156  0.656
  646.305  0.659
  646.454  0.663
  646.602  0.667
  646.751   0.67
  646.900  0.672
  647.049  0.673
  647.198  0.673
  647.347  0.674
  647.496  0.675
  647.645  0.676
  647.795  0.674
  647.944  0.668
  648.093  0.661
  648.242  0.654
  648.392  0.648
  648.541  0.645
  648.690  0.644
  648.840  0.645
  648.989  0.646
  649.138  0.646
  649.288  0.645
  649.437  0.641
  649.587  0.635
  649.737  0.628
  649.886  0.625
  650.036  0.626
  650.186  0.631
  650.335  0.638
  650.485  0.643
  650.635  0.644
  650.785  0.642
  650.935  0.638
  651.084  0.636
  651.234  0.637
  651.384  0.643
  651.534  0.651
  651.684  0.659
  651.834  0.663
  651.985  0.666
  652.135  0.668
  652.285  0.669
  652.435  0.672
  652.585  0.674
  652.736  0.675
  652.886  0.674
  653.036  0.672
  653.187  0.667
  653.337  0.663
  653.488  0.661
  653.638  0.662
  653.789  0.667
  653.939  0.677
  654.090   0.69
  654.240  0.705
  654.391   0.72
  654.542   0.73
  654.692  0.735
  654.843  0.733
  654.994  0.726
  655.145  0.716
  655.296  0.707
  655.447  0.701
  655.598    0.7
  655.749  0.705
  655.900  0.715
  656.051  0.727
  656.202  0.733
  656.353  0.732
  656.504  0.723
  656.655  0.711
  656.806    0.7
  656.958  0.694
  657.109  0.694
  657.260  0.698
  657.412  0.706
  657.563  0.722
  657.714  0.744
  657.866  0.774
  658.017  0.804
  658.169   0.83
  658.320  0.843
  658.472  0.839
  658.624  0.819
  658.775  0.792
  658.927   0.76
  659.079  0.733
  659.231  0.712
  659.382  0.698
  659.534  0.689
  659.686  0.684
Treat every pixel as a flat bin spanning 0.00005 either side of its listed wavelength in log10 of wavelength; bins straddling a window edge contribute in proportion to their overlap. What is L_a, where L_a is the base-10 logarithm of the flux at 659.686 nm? -0.165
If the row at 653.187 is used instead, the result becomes -0.176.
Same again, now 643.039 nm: -0.182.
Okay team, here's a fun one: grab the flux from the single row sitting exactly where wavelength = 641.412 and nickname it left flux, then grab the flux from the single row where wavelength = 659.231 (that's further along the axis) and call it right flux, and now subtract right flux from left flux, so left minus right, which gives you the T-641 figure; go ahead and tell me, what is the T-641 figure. -0.063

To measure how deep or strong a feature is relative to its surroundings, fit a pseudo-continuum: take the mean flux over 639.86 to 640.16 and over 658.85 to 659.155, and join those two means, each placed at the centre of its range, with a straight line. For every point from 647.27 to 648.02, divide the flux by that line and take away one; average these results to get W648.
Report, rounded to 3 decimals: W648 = -0.030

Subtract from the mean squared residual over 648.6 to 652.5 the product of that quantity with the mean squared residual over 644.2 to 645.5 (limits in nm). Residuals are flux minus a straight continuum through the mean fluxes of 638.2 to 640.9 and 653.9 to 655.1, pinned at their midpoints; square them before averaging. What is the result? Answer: 0.0030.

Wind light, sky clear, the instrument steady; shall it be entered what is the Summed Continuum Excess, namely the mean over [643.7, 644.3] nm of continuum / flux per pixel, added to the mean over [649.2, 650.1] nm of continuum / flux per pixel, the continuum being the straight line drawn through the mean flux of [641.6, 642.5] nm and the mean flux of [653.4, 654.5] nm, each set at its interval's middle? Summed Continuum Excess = 2.07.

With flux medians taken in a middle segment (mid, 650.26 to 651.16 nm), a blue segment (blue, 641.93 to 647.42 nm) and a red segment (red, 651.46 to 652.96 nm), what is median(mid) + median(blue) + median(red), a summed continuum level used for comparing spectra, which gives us 1.96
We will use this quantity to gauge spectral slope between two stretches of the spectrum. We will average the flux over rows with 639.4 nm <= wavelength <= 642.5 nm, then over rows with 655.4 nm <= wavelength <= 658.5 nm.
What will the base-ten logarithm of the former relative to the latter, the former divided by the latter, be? -0.05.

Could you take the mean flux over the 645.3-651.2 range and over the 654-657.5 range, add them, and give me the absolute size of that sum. 1.36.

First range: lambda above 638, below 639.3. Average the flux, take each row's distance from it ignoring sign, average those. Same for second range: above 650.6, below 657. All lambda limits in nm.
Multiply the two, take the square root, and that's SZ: 0.013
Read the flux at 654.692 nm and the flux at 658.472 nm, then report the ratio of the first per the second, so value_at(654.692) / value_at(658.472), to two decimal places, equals 0.88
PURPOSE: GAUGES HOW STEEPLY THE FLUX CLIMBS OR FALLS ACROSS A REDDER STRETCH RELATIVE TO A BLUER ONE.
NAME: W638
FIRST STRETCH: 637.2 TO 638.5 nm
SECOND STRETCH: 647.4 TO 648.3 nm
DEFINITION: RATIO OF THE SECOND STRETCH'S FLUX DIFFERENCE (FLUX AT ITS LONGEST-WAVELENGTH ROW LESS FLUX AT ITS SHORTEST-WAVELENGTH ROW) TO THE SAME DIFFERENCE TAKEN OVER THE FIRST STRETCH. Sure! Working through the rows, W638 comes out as 1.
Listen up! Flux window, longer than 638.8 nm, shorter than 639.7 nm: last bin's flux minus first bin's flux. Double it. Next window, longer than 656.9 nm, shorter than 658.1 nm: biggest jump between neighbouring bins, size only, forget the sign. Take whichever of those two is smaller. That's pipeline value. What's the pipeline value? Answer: 0.028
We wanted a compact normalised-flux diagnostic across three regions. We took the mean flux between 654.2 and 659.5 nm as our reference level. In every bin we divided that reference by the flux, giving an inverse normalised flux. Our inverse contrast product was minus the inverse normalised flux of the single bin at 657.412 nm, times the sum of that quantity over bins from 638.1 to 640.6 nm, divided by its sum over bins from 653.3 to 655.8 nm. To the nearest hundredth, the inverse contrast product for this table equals -1.11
